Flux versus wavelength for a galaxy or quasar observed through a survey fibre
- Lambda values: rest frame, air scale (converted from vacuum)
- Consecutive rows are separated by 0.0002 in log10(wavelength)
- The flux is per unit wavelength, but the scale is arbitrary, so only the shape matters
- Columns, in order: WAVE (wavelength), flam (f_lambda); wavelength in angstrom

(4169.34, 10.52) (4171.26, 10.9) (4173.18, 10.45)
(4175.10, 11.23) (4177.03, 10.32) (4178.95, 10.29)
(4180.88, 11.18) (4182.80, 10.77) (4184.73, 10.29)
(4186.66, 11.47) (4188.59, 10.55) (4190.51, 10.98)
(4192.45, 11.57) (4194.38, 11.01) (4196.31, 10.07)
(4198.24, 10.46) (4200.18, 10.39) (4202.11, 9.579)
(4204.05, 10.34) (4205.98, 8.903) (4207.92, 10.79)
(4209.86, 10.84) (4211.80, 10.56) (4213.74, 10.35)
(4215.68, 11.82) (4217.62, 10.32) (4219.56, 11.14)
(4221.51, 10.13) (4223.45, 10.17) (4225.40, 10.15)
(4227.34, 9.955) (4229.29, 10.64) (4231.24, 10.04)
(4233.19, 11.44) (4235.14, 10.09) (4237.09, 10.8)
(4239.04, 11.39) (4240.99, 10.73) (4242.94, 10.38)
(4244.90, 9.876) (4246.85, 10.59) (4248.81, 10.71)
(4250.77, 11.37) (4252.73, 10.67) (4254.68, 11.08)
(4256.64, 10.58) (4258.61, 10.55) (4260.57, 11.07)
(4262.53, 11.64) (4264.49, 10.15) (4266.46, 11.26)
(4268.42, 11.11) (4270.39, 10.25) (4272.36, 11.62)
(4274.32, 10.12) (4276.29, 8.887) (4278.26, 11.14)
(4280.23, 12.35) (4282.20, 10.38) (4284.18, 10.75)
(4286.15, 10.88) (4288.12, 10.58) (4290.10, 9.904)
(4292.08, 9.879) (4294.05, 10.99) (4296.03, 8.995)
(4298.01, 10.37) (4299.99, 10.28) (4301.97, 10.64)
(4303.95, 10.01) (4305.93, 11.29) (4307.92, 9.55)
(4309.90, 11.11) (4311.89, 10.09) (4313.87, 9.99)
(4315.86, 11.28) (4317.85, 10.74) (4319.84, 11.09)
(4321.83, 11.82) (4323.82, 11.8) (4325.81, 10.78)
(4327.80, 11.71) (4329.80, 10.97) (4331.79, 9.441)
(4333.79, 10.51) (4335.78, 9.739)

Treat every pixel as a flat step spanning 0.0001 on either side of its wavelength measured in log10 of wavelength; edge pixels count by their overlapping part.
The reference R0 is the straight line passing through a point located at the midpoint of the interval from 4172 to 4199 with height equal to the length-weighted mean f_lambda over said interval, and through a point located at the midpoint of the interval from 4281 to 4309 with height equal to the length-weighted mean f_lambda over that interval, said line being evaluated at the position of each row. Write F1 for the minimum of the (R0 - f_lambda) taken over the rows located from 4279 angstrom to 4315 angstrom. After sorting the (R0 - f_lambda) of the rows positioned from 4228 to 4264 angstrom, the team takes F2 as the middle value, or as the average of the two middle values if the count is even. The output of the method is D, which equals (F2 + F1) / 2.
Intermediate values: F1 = -2.0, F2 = -0.17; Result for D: -1.06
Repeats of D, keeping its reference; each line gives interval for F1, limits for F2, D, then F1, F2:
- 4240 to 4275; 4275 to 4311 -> -0.66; -1.2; -0.13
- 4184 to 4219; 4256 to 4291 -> -0.73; -1.2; -0.29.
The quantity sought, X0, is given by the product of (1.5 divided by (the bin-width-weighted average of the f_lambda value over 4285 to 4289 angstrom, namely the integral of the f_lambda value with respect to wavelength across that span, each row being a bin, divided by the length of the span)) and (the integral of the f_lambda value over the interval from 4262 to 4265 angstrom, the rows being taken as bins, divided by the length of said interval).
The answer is 1.52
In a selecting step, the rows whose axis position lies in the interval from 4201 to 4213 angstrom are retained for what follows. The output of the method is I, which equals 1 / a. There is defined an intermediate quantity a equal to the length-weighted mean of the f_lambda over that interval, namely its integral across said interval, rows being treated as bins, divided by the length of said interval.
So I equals 0.098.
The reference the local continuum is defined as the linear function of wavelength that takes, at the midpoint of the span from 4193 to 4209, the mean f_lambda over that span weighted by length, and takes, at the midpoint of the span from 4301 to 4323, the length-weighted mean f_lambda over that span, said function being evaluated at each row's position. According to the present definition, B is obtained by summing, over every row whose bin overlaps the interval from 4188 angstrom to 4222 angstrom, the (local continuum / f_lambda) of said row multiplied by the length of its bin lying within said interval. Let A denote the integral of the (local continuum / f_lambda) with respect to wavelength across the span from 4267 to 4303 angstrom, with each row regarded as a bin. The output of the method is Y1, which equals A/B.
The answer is 1.10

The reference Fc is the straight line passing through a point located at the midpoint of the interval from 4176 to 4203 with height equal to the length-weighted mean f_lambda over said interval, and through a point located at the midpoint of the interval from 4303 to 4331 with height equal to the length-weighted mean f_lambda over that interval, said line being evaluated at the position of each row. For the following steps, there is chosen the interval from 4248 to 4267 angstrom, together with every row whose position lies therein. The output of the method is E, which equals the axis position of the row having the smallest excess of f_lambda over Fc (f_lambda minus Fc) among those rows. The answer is 4264.49 angstrom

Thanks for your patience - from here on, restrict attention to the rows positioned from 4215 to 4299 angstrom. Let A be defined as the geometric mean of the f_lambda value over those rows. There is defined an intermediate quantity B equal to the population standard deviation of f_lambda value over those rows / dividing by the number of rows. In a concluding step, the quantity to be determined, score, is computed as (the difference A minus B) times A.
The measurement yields 105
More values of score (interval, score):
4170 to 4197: 111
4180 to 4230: 105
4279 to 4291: 108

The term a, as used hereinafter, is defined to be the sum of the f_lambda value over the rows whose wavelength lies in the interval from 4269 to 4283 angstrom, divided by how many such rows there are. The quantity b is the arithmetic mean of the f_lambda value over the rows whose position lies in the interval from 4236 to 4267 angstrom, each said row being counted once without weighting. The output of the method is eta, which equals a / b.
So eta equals 0.99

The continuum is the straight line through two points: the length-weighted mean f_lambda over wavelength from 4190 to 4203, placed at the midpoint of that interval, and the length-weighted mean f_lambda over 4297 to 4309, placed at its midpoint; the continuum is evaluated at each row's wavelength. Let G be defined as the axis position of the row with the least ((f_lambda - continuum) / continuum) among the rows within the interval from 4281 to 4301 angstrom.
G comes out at 4296.03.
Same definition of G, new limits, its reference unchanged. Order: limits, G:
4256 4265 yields 4264.49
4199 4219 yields 4205.98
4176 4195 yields 4178.95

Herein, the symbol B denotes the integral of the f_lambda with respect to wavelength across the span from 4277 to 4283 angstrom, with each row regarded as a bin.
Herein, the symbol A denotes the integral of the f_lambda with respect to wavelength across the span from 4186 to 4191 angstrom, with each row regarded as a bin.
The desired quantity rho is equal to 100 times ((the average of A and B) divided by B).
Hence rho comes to 91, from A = 55.0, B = 67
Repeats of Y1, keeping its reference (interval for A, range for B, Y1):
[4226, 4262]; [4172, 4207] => 1.04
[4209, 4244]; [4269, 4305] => 0.93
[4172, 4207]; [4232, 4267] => 1.00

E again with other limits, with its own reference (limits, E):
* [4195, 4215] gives 4205.98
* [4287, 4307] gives 4296.03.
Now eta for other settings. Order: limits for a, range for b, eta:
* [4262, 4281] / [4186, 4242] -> 1.03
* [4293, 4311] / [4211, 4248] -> 0.98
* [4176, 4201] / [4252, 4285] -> 0.99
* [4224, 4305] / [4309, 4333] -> 0.97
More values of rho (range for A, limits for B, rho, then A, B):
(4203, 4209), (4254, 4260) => 97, 60.1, 64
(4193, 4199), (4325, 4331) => 98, 63.6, 67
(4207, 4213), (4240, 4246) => 102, 64.3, 62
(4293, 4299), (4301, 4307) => 98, 60.7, 64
